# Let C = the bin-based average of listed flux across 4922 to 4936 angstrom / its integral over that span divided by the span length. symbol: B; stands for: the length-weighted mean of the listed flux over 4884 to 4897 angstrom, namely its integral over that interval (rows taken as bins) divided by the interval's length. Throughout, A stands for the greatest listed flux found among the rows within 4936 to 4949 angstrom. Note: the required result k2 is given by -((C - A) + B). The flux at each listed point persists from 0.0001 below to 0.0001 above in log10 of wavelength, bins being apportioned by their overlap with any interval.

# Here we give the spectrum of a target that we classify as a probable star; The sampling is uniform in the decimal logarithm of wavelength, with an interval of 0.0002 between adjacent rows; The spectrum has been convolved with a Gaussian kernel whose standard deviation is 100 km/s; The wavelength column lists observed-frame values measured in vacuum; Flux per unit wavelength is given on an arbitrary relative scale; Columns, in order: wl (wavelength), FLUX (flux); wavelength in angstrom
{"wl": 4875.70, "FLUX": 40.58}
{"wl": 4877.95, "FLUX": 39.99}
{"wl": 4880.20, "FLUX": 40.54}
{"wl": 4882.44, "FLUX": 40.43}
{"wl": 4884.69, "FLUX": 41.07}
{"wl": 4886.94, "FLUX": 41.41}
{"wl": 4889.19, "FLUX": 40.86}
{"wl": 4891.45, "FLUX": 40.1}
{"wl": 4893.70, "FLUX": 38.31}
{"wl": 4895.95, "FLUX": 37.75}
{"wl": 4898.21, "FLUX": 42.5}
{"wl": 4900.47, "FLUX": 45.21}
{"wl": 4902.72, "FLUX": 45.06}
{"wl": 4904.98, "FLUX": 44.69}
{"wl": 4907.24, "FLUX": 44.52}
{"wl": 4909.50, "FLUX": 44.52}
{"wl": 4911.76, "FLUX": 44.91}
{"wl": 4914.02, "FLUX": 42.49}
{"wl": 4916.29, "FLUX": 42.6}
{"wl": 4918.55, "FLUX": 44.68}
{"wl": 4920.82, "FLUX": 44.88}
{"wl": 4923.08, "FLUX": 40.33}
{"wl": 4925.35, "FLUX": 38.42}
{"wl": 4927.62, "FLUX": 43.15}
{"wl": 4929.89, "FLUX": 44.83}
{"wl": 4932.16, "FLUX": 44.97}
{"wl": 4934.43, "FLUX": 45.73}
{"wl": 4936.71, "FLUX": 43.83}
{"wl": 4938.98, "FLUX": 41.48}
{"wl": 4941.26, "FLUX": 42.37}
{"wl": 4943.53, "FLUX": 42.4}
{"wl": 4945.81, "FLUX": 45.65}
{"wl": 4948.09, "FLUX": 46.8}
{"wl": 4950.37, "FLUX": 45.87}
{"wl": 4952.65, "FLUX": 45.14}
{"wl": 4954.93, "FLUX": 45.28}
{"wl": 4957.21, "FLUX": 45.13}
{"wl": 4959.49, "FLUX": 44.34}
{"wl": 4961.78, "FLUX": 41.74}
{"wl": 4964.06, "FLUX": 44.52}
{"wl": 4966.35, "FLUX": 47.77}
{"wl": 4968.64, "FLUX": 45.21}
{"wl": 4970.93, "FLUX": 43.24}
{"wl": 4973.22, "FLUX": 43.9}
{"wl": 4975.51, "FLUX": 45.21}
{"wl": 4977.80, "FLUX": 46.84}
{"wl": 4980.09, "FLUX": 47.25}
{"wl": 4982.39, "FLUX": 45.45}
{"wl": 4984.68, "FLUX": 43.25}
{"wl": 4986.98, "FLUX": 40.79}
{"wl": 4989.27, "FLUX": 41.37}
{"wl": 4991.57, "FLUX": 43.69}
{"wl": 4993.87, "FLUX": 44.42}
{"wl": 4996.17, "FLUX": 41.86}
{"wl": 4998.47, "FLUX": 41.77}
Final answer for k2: -36.0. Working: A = 46.8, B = 39.89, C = 42.9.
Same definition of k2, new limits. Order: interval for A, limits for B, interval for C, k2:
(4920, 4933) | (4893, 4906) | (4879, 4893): -38.1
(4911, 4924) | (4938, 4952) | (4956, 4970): -44.0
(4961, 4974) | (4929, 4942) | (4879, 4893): -36.8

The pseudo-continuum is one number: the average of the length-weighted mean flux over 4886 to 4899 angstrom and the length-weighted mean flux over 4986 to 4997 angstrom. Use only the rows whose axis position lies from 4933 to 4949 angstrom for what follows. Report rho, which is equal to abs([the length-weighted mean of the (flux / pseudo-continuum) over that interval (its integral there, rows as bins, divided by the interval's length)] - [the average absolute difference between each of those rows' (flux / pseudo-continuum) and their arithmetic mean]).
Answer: 1.02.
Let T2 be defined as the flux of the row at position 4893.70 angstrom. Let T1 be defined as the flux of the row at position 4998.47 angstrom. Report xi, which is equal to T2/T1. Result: 0.92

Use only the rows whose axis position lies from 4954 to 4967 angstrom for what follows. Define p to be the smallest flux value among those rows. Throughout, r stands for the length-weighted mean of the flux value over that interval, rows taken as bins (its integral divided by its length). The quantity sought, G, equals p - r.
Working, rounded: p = 41.74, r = 44.7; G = -2.9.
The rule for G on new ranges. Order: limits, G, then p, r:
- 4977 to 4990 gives -3.4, 40.79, 44.2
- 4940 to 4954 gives -2.3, 42.37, 44.7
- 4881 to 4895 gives -2.0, 38.31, 40.4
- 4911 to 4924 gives -3.0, 40.33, 43.3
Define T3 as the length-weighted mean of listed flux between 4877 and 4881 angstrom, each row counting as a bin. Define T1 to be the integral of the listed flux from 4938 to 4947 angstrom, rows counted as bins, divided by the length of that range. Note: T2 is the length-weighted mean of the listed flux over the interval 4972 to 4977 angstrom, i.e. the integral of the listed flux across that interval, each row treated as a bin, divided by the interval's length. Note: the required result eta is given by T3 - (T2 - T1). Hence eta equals 38.5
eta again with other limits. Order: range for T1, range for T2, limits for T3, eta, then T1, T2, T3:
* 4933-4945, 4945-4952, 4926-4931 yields 40.7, 43.3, 46.0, 43.4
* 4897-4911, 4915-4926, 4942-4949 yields 46.8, 44.4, 42.3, 44.8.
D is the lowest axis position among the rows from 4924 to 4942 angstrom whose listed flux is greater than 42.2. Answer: 4927.62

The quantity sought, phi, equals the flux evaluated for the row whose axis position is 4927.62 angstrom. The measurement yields 43.15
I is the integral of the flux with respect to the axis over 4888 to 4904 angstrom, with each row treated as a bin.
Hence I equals 663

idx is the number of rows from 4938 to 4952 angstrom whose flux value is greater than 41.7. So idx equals 5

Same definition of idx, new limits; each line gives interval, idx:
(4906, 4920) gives 6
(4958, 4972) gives 6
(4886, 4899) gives 1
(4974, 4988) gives 5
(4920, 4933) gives 4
